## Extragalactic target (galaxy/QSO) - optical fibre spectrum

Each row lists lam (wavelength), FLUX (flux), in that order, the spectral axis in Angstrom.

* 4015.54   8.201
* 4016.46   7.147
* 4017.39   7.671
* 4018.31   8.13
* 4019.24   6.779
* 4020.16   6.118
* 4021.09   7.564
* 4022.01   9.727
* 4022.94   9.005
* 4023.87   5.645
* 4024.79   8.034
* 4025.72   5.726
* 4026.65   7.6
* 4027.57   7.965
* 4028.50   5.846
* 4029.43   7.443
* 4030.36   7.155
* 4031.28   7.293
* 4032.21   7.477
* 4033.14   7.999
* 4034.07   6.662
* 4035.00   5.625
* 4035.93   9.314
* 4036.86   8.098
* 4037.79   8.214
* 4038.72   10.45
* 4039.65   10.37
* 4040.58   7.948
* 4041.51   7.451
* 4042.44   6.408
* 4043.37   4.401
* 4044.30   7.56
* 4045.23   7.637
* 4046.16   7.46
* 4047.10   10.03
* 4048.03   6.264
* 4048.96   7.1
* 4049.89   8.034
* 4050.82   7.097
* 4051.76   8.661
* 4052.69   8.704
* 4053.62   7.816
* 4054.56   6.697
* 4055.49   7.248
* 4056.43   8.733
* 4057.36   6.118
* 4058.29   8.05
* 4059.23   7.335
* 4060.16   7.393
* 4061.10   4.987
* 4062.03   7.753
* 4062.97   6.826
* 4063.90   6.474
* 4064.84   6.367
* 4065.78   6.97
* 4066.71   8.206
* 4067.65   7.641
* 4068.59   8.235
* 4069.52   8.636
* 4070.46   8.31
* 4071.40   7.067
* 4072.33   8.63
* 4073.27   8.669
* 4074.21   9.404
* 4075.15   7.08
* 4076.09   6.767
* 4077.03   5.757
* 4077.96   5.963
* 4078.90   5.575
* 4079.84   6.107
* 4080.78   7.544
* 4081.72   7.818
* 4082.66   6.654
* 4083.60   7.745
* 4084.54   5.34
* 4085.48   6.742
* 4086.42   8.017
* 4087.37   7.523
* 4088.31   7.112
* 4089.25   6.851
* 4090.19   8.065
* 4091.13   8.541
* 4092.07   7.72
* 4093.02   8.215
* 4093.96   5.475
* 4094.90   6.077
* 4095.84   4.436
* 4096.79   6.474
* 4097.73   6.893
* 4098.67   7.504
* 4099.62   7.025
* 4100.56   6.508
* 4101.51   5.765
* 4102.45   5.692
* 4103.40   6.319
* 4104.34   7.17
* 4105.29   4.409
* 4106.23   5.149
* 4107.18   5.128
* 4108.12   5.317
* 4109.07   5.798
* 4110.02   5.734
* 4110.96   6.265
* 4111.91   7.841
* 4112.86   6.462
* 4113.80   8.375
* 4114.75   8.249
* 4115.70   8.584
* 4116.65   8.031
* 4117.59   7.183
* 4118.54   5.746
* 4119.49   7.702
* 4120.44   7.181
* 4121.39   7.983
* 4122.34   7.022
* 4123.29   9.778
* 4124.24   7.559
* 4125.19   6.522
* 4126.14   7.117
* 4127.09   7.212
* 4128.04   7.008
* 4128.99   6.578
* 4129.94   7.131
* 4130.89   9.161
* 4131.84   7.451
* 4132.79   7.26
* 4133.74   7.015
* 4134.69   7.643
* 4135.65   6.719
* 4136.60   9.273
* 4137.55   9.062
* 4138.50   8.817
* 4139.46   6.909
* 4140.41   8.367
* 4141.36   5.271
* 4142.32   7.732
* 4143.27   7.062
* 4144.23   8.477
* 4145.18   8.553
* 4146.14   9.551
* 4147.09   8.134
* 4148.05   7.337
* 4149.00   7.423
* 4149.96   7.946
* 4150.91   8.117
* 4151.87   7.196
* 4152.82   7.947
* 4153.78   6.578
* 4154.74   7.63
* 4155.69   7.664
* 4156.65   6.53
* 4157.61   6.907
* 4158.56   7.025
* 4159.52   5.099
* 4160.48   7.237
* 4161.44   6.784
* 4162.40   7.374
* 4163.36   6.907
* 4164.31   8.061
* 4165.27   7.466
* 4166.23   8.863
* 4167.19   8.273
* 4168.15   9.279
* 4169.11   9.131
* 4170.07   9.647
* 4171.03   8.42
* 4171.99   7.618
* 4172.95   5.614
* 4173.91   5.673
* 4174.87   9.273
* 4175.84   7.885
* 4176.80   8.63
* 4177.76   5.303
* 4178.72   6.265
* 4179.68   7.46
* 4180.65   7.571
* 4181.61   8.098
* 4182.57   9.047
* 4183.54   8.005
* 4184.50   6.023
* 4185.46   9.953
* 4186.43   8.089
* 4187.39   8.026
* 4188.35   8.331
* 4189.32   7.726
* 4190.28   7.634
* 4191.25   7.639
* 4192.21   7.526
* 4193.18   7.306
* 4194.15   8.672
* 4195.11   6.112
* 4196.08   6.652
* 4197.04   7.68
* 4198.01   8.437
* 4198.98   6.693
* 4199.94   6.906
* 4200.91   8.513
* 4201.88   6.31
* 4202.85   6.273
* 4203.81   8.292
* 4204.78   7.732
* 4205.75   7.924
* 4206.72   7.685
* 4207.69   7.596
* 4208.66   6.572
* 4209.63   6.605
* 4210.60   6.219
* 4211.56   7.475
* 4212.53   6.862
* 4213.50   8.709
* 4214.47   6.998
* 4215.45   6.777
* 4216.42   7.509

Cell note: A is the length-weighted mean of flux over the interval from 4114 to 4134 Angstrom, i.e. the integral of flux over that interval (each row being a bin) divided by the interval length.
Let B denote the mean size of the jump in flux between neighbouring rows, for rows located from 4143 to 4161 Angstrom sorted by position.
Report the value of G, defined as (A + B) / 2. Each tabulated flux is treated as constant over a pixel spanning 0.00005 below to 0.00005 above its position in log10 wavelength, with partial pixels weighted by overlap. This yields 4.18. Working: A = 7.5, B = 0.85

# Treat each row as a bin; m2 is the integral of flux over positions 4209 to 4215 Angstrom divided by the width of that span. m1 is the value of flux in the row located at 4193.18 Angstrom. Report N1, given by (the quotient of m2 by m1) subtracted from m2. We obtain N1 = 6.2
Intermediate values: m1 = 7.306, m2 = 7.1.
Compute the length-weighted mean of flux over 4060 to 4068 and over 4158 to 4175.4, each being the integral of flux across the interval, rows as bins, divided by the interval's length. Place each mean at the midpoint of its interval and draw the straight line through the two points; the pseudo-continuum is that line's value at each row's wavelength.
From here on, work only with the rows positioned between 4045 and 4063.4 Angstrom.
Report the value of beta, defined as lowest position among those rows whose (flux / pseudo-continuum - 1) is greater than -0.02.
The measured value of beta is 4045.23 Angstrom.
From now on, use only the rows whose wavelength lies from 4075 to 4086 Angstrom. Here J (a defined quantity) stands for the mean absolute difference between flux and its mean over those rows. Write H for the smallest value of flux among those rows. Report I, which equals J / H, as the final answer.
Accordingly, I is 0.13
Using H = 5.34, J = 0.70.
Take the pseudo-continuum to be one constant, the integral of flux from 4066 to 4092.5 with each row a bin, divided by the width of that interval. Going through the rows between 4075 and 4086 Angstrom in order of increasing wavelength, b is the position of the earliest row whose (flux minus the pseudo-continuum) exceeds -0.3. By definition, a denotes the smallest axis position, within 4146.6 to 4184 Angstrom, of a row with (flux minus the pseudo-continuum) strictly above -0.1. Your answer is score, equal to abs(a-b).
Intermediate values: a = 4147.09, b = 4080.78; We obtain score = 66.3 Angstrom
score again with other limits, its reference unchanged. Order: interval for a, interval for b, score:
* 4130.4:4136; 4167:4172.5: 36.3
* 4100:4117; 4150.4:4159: 39.0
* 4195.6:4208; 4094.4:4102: 98.4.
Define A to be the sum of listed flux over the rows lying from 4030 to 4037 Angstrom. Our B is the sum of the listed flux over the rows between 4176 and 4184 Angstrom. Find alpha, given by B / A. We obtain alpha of 1.01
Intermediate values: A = 59.6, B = 60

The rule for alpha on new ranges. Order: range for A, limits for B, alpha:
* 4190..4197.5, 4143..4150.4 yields 1.09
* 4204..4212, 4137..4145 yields 1.07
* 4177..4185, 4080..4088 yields 0.99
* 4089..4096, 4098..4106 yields 0.91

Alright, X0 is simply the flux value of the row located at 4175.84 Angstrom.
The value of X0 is 7.885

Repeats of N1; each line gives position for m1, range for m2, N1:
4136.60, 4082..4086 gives 6.0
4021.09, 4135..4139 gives 7.3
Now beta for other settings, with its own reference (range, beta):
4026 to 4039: 4026.65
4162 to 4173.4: 4164.31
